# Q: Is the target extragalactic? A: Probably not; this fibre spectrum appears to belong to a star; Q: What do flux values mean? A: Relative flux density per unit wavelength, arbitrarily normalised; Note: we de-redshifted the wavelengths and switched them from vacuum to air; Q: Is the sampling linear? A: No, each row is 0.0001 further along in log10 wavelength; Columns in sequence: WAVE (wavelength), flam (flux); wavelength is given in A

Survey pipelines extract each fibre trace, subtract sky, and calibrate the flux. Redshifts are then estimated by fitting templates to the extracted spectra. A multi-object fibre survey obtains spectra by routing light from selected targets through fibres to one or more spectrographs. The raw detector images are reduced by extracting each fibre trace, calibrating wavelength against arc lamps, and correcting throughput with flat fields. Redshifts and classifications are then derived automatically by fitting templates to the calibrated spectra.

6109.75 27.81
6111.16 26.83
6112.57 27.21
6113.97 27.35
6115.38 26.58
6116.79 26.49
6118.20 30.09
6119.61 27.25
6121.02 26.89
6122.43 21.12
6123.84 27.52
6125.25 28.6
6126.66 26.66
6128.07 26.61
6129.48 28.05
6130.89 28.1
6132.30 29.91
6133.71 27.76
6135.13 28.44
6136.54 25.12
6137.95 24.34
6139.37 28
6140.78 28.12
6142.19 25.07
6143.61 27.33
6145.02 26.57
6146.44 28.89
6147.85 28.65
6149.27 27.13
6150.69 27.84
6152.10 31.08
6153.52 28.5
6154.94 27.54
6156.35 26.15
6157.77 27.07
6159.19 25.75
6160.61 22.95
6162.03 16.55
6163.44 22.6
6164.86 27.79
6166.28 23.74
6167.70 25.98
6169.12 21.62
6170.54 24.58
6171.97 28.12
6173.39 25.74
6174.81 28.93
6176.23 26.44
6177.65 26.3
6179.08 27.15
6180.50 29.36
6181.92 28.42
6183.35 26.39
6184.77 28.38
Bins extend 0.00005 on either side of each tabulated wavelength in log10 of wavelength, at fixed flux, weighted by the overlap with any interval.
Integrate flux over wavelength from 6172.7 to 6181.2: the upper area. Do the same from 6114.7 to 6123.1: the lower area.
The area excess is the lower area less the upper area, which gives -10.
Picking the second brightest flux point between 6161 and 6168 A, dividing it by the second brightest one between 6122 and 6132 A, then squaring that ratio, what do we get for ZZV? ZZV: 0.85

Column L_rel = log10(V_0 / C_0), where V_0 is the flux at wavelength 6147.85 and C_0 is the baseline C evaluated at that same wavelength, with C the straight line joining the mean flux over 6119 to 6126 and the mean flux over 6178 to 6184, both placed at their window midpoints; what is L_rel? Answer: 0.03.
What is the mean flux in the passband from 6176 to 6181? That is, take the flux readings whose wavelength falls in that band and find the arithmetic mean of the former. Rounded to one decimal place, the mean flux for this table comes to 27.3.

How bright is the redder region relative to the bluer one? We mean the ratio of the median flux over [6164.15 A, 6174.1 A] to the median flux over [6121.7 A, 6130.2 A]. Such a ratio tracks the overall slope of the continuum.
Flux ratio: 0.95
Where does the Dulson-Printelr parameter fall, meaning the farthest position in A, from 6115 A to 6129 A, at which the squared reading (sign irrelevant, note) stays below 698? 6122.43 A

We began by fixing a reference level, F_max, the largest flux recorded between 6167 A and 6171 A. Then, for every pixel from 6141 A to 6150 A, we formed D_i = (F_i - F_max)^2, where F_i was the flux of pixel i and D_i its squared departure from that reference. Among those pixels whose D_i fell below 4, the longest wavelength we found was 6149.27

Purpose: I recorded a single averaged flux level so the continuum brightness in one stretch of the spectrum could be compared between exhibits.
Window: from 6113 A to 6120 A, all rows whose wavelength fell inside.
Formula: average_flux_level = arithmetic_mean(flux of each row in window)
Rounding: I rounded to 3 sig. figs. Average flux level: 27.6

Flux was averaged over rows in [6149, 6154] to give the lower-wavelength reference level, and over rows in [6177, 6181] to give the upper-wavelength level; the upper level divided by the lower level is 0.96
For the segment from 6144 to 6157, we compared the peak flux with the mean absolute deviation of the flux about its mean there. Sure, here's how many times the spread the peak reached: 28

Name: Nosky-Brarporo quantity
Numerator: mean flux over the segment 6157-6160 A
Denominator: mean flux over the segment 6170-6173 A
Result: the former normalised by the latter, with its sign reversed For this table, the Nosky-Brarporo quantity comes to -1.00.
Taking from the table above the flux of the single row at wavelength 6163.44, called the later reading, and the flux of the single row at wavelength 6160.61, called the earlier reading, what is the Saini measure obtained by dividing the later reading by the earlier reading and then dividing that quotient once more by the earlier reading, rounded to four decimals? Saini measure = 0.0429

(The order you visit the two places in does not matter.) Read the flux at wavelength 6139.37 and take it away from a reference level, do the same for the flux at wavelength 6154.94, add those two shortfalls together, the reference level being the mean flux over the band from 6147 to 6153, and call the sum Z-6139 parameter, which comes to 1.8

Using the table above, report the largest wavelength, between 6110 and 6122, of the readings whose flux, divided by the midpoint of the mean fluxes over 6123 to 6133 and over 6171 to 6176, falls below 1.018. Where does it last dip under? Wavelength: 6121.02 A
